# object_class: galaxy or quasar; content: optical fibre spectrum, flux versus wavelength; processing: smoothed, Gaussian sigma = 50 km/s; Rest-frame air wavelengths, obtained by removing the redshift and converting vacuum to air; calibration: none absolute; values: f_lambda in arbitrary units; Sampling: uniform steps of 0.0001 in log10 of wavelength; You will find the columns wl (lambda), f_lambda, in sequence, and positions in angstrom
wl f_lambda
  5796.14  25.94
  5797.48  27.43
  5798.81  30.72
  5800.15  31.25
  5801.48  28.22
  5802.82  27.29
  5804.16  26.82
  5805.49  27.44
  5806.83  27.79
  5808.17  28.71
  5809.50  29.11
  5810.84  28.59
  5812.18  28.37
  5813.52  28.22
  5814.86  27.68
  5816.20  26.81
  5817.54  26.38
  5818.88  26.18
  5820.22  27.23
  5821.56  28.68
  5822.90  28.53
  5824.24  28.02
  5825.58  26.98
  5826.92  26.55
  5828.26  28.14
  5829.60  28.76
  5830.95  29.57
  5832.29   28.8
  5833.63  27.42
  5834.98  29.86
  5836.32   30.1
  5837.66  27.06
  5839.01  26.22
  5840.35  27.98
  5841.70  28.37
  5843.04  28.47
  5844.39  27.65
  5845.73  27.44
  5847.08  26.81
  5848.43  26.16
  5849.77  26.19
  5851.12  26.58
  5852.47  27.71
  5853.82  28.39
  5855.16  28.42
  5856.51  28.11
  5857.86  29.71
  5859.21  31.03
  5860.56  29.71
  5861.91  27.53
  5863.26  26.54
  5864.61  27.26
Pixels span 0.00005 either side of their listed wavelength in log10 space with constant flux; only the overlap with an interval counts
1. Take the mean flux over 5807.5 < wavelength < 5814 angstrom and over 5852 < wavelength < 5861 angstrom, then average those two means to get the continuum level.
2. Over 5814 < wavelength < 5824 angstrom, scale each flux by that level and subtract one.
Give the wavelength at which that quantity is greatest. 5821.56 angstrom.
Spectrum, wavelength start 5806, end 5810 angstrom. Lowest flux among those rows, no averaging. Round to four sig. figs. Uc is 27.79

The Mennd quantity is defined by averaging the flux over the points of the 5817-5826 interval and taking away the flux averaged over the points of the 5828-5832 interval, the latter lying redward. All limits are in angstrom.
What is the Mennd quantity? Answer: -1.4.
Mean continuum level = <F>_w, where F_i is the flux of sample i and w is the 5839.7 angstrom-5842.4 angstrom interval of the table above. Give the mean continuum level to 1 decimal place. 28.2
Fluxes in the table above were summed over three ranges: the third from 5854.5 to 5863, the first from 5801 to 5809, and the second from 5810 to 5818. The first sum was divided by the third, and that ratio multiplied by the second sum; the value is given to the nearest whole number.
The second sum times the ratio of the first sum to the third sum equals 158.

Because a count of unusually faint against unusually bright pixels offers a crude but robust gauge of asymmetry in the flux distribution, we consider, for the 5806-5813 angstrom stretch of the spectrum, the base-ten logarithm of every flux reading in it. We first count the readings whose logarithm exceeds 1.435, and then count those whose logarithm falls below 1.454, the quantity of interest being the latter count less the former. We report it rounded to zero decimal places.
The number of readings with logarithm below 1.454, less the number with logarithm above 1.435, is -3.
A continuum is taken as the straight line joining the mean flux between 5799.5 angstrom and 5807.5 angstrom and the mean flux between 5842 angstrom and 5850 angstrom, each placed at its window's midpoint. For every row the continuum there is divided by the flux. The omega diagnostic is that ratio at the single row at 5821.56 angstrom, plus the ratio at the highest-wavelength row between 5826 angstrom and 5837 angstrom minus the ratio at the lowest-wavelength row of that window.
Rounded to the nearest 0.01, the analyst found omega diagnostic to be 0.84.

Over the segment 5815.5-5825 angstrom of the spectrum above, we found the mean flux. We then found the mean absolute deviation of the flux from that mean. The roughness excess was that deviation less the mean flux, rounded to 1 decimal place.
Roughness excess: -26.5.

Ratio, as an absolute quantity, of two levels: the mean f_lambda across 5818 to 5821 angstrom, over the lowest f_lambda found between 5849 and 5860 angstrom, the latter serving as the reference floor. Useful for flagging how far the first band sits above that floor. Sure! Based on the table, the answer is 1.02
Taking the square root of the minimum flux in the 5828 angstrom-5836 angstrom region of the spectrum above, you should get 5.24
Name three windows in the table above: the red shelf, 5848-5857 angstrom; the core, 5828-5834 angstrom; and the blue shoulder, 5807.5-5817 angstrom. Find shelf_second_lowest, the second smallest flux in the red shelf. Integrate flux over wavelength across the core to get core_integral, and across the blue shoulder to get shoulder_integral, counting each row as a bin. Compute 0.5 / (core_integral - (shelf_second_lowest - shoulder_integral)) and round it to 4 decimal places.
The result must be 0.0012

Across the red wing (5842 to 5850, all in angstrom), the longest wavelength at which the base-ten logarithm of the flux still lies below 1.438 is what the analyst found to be 5849.77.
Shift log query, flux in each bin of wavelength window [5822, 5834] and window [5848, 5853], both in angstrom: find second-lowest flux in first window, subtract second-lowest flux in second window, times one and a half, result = 1.2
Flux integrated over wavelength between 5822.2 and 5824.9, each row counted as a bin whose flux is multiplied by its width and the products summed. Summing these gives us 76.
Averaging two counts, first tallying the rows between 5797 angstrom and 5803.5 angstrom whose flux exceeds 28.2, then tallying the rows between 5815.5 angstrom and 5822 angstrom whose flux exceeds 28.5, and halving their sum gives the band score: 2.00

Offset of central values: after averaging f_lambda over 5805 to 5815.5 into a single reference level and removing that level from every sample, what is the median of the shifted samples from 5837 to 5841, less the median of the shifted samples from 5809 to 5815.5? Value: -1.3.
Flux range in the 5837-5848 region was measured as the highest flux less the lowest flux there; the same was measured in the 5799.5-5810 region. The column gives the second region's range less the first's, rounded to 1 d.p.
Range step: 2.2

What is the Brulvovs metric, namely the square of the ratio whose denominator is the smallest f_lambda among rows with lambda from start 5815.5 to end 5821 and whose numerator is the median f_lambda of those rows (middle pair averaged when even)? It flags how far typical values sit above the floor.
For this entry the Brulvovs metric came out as 1.03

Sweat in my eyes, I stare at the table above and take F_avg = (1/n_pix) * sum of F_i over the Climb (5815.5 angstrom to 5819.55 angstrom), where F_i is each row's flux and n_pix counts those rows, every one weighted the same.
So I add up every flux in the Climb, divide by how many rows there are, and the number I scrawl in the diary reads 26.5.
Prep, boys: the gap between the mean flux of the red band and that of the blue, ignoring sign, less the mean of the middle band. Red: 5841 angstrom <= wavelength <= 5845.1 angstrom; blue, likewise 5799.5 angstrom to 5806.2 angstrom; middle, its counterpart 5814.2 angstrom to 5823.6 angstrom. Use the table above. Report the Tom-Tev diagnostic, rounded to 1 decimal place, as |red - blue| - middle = -27.3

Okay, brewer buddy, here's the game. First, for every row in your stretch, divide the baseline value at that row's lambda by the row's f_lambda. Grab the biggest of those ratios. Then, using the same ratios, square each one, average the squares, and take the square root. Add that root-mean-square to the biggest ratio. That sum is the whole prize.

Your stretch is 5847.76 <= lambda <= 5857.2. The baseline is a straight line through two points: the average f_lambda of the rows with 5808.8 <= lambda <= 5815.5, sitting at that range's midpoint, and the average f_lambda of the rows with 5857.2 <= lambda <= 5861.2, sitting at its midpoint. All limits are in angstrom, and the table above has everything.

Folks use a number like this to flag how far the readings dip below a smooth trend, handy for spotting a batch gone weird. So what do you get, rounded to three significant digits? 2.23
